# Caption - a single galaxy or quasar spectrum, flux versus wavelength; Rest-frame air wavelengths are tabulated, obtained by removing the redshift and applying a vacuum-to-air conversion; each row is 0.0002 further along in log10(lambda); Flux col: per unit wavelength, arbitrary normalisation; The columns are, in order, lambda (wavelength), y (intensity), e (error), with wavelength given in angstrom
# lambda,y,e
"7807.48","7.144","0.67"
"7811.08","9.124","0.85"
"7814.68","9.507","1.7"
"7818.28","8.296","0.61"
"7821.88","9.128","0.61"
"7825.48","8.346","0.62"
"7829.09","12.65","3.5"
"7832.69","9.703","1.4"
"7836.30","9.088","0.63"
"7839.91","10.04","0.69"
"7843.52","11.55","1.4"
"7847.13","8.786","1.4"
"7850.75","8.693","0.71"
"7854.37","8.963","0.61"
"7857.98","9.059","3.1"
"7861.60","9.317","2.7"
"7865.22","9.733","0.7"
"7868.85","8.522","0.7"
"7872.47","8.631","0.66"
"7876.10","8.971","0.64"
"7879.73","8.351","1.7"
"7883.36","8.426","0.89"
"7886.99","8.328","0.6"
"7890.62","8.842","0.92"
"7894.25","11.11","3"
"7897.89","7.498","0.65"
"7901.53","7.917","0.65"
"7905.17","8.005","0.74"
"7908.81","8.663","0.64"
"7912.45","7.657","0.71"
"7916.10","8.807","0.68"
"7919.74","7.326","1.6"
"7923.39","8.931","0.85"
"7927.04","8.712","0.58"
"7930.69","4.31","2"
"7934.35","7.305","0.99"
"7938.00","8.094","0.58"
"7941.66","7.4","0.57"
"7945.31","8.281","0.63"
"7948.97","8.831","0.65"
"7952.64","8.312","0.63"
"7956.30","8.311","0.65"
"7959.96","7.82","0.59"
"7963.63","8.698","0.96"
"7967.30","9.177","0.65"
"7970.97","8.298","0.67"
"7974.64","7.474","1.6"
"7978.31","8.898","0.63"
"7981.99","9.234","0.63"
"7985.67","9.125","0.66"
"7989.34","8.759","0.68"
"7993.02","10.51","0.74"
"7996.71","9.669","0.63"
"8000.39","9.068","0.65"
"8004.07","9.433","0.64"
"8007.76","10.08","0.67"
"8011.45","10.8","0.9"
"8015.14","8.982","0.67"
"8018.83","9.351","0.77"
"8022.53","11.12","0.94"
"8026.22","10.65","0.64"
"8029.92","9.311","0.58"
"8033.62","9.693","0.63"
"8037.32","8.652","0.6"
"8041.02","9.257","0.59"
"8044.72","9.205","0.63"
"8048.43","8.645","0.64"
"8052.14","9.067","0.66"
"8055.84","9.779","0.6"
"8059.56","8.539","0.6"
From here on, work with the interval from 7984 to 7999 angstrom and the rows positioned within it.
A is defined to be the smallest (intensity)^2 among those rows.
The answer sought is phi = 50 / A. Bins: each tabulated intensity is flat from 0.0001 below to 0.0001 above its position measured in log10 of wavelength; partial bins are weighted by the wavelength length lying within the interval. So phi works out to 0.65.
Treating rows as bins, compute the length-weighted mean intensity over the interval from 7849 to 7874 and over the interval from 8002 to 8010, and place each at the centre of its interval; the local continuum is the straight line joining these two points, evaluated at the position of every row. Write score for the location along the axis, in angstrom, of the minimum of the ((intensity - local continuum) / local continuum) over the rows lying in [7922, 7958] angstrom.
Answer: 7930.69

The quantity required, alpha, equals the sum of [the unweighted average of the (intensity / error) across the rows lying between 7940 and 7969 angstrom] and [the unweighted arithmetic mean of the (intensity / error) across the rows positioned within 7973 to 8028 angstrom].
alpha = 26.1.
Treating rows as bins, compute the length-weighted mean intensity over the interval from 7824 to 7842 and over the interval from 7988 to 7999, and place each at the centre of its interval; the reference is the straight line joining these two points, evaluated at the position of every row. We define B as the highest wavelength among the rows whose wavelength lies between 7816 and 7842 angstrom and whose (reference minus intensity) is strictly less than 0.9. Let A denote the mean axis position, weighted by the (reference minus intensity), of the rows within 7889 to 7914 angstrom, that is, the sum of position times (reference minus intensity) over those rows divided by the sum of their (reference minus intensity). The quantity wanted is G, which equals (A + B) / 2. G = 7872.2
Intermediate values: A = 7904.5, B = 7839.91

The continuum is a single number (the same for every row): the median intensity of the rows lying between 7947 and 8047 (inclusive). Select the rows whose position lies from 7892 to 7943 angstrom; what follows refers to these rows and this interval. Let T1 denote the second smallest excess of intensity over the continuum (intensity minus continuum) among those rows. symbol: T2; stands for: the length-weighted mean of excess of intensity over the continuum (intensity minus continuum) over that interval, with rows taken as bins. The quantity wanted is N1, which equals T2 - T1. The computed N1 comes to 0.69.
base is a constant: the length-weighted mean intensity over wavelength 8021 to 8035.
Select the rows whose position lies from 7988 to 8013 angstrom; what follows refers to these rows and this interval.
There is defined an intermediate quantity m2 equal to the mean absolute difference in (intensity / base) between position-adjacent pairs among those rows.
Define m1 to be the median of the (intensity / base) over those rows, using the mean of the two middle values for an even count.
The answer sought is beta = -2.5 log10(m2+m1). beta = -0.032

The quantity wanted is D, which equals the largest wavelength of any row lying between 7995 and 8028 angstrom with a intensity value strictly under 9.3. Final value 8015.14 angstrom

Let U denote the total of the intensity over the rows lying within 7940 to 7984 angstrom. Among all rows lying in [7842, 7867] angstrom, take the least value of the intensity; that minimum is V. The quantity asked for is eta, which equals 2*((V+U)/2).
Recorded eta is 109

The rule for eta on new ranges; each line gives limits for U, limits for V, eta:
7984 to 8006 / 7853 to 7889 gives 65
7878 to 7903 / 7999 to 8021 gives 69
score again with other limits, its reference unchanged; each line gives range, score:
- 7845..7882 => 7879.73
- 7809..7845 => 7818.28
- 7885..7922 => 7919.74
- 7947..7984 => 7974.64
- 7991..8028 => 8015.14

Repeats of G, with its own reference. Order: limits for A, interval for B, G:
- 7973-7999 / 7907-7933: 7950.2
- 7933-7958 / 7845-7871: 7904.5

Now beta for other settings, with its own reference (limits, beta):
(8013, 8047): 0.013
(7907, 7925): 0.023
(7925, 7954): 0.050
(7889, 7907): 0.065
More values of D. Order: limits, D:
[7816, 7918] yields 7916.10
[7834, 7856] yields 7854.37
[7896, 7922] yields 7919.74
